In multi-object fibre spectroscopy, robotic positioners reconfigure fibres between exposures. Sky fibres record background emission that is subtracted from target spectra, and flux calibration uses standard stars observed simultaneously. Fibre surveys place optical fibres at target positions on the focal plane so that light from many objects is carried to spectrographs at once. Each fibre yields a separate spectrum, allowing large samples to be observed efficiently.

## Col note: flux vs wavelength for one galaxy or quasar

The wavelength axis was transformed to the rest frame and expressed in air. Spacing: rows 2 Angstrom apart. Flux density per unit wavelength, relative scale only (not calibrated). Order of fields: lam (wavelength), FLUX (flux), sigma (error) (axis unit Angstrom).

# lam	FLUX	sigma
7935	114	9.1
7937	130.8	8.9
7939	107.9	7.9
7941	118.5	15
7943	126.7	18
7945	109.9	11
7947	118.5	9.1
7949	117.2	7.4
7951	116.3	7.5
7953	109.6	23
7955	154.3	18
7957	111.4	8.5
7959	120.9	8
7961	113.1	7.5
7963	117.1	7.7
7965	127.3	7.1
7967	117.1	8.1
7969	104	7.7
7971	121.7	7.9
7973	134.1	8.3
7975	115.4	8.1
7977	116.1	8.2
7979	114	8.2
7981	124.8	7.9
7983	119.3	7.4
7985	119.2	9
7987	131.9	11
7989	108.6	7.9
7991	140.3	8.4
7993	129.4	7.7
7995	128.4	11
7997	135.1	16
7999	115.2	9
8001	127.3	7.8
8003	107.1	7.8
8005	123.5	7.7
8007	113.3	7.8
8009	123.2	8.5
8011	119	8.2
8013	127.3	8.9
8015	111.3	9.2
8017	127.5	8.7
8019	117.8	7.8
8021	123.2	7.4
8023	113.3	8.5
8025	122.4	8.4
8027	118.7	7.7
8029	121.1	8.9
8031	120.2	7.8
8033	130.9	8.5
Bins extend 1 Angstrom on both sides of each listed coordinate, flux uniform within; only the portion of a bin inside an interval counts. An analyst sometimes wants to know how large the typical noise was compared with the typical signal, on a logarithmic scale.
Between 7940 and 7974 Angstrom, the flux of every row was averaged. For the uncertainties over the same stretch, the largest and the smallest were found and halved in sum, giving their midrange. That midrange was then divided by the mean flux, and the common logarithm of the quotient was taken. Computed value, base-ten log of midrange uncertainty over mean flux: -0.90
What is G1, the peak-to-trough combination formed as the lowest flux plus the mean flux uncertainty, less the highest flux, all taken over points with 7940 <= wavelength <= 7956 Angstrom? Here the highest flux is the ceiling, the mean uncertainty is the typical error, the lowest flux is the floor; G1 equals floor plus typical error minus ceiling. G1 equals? -31.1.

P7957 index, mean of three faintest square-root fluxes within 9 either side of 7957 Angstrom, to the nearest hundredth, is 10.55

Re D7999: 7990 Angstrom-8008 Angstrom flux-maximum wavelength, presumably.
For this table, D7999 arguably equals 7991 Angstrom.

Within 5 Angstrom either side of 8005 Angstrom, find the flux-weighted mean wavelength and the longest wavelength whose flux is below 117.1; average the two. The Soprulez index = 8006.0 Angstrom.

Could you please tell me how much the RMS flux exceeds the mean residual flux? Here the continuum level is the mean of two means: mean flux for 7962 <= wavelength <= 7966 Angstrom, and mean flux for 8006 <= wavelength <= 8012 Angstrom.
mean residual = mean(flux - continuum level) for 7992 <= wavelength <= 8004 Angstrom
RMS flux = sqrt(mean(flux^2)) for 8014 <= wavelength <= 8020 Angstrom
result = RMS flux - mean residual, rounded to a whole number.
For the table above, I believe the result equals 116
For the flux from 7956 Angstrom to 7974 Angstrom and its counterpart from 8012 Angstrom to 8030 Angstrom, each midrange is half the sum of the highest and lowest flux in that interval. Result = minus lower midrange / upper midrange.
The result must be -1.00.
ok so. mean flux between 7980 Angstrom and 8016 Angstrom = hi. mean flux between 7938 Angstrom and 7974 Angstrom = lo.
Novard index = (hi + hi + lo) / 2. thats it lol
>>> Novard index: 182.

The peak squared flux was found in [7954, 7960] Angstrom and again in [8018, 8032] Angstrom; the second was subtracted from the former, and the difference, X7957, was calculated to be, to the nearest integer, 8630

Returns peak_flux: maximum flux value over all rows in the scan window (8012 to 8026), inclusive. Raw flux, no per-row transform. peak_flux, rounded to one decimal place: 127.5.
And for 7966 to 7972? 121.7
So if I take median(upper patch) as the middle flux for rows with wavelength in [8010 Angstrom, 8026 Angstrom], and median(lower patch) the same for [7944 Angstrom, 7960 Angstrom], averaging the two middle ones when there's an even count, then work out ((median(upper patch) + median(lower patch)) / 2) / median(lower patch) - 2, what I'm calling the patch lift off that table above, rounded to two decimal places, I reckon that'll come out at -0.98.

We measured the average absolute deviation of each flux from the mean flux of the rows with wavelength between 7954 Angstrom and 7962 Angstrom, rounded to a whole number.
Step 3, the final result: 15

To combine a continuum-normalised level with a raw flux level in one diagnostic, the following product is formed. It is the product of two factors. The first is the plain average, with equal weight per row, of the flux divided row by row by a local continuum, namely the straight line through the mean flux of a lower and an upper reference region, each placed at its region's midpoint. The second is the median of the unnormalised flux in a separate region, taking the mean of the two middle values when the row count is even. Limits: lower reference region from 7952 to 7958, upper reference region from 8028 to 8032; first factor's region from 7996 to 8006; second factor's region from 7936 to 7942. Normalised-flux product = 117.8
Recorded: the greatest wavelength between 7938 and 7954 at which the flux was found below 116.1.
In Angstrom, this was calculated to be 7953 Angstrom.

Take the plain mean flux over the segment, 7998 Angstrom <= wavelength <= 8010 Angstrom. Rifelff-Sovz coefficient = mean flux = 118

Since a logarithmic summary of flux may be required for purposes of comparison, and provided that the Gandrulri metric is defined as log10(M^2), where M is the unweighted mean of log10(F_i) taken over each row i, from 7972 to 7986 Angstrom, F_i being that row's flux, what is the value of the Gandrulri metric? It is 0.636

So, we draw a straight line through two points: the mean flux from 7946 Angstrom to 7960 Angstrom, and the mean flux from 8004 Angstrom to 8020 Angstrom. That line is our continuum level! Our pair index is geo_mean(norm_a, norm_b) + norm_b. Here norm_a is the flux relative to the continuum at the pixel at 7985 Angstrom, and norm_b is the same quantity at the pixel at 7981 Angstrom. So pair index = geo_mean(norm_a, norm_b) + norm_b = 2.04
